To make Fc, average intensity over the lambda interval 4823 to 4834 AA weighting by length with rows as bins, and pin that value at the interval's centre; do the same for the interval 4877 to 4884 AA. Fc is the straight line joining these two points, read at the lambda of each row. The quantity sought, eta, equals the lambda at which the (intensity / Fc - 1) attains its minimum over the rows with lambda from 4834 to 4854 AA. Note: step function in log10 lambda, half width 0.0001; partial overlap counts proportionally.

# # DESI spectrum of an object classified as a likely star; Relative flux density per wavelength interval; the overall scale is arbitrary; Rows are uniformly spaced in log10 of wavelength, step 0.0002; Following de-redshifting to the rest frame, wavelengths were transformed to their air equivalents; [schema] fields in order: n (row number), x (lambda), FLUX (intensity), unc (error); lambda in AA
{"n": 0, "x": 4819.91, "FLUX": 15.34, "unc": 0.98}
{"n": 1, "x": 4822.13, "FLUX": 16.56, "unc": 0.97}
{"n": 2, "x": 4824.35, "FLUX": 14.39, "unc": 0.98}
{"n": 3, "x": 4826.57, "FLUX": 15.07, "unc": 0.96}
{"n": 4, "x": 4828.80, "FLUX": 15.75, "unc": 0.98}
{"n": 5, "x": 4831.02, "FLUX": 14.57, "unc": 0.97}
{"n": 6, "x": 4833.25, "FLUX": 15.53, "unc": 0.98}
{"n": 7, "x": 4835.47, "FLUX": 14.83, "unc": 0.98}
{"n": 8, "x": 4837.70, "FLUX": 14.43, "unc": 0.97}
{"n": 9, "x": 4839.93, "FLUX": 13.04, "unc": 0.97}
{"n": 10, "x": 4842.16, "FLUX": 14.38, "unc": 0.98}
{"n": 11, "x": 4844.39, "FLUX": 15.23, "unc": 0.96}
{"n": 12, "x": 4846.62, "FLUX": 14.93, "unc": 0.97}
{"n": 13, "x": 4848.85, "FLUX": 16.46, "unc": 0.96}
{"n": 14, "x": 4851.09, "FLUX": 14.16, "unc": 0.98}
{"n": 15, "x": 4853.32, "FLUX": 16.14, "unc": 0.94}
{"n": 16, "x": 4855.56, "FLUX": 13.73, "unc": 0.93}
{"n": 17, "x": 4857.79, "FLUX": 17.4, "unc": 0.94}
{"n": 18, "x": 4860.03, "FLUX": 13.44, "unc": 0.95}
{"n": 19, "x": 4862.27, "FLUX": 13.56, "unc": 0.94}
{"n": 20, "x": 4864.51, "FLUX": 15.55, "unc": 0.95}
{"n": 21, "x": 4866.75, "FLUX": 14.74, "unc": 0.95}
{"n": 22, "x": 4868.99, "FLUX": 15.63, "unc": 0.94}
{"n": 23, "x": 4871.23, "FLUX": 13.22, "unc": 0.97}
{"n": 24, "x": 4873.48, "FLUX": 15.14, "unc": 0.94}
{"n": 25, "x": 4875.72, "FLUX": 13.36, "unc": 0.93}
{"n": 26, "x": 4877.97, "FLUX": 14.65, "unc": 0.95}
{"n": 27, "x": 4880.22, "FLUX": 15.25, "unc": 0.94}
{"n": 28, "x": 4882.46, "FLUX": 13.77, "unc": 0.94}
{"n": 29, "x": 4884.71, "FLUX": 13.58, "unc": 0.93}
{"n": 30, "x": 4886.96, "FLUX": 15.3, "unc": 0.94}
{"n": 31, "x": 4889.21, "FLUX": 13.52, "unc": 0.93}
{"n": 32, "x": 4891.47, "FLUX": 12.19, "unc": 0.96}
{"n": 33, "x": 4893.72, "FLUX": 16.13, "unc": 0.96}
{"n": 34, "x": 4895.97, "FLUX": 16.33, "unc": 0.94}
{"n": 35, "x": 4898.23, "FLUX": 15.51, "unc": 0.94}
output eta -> 4839.93 AA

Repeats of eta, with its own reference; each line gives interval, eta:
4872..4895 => 4891.47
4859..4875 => 4871.23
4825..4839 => 4837.70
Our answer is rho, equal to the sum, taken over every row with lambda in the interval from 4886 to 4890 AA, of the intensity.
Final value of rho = 28.8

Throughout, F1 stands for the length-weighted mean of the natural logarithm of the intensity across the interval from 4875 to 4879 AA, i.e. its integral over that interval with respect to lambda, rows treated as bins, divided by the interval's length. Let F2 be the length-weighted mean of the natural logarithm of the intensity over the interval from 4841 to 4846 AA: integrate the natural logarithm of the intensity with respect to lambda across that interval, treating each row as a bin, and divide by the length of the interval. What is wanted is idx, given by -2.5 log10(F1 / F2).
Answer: 0.023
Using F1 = 2.64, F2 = 2.695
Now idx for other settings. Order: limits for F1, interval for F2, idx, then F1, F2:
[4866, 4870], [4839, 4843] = -0.044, 2.72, 2.615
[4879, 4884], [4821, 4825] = 0.030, 2.67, 2.746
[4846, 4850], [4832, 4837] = -0.016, 2.75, 2.714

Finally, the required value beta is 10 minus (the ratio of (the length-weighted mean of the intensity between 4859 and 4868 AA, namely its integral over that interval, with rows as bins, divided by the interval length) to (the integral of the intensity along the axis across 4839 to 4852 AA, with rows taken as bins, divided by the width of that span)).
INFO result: 9.03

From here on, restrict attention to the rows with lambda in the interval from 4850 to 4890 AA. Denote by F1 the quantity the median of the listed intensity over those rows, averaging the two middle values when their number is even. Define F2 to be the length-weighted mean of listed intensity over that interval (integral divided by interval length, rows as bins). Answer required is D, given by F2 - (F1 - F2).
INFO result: 14.7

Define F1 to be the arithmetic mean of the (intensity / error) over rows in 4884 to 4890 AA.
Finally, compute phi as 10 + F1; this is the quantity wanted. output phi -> 25.1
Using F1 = 15.1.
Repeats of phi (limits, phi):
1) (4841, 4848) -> 25.3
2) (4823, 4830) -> 25.5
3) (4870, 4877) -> 24.7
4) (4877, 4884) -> 25.4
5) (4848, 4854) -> 26.3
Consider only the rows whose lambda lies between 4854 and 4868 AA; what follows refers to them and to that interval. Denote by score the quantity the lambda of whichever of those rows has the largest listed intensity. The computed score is 4857.79 AA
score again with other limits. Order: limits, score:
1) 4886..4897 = 4895.97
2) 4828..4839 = 4828.80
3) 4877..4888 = 4886.96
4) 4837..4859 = 4857.79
